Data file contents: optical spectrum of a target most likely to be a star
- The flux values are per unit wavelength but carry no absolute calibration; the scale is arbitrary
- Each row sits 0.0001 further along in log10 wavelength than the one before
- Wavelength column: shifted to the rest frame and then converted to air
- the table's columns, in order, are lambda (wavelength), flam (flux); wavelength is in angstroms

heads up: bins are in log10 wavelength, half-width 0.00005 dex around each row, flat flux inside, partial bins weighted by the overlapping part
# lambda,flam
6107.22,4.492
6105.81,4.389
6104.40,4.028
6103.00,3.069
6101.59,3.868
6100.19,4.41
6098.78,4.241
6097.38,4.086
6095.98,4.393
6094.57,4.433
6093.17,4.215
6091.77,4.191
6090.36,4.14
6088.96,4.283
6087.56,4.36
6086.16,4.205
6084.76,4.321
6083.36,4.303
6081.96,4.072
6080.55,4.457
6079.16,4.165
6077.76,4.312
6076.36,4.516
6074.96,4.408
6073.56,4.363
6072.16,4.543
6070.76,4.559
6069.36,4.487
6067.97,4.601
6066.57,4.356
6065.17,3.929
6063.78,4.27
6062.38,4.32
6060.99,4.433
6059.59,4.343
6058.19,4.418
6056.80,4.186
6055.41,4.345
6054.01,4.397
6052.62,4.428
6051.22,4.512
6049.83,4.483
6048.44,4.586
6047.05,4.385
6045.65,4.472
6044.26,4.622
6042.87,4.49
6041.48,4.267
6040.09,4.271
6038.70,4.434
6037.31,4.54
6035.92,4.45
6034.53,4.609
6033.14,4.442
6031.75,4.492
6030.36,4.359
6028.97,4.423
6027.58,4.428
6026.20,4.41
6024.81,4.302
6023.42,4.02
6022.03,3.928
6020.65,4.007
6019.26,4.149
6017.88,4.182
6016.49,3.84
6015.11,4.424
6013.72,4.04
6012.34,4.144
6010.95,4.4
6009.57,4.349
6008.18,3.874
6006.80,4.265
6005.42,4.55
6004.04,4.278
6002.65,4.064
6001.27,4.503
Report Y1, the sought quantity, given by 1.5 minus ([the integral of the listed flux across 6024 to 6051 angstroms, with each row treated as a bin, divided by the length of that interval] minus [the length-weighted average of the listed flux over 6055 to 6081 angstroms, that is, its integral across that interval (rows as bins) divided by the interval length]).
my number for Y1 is 1.42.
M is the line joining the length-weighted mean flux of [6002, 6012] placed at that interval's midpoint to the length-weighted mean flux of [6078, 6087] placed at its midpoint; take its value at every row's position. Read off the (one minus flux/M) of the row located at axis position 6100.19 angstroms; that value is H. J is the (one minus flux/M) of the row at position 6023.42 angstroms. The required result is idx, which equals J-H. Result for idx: 0.089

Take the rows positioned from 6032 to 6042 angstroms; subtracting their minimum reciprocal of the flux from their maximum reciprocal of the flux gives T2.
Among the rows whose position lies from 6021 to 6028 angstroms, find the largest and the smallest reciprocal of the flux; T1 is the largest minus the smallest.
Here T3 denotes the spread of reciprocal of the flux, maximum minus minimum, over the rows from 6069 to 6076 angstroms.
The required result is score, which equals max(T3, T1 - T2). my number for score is 0.011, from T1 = 0.029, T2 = 0.017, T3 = 0.010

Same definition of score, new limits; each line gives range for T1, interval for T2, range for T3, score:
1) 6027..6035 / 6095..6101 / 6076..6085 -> 0.024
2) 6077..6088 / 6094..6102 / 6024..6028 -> 0.007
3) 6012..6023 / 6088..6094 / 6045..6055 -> 0.026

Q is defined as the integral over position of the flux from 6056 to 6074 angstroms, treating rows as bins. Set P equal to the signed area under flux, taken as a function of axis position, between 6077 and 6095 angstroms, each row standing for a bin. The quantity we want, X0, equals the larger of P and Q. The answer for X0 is 79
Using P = 76.8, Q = 78.7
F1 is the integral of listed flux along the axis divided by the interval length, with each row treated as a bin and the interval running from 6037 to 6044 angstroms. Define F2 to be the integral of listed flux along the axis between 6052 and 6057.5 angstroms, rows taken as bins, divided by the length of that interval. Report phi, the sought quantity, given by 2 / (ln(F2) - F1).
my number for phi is -0.680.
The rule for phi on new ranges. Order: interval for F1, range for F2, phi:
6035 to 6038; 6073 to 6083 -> -0.658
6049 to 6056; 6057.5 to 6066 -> -0.671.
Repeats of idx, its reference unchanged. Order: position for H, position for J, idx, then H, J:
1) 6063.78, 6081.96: 0.047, 0.00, 0.044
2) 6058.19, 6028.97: -0.002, -0.04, -0.040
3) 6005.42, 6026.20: 0.034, -0.07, -0.037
